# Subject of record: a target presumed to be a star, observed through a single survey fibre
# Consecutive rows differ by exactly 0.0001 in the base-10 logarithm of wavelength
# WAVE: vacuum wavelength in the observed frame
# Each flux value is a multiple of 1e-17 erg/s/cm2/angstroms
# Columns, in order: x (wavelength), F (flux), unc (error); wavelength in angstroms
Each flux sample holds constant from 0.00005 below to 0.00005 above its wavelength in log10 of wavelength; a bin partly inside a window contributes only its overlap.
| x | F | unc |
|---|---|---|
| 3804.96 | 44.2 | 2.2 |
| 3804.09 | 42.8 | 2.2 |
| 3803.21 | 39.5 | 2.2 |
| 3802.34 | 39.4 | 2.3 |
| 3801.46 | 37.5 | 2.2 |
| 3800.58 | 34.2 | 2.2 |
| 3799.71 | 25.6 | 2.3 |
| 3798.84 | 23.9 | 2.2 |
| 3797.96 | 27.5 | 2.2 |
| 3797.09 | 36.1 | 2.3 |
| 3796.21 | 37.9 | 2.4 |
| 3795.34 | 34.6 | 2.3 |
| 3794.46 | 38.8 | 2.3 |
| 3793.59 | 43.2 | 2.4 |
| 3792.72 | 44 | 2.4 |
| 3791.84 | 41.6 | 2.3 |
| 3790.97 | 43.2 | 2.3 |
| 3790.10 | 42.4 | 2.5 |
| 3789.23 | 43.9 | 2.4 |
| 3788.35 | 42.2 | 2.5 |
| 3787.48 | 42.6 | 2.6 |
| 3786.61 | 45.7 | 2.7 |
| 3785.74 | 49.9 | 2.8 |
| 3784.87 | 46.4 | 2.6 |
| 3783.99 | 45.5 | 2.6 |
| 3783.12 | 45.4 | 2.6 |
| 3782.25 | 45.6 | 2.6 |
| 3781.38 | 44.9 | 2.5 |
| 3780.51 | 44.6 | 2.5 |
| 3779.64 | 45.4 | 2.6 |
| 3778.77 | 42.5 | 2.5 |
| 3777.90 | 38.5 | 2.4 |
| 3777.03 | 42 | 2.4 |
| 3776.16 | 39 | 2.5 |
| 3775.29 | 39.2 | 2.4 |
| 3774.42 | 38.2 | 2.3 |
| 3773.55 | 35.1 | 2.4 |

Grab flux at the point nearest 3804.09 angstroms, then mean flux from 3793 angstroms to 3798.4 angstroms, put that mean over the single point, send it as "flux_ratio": 0.85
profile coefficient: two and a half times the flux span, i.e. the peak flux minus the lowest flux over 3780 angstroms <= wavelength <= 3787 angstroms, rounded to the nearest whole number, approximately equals 13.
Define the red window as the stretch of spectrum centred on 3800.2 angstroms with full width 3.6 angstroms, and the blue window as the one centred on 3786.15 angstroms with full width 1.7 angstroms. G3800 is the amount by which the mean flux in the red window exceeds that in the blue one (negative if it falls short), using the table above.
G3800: -17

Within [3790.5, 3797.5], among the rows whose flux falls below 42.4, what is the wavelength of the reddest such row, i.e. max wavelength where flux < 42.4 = 3797.09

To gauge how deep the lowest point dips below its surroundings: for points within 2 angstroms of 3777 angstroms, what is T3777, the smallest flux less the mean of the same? -2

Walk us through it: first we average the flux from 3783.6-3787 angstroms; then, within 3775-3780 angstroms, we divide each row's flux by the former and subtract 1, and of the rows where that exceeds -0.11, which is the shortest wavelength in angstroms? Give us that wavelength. 3777.03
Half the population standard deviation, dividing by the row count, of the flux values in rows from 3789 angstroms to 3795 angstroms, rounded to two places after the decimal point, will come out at 0.84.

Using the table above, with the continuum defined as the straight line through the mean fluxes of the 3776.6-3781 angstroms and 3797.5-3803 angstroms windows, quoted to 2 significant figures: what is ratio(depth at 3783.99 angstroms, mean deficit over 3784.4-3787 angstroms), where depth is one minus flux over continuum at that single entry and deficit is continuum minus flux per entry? 0.017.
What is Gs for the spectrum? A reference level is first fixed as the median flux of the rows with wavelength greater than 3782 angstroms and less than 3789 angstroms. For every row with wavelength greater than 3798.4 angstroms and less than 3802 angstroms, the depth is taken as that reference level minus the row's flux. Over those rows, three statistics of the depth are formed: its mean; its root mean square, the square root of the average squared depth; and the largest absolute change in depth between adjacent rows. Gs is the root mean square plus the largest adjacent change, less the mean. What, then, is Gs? 10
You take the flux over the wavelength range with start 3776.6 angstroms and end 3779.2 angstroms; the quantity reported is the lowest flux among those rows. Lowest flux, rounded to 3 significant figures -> 38.5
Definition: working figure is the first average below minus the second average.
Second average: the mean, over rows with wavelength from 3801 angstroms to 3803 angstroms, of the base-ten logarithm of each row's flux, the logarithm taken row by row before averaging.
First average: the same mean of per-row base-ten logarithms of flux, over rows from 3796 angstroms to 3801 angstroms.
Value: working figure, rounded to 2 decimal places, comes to -0.10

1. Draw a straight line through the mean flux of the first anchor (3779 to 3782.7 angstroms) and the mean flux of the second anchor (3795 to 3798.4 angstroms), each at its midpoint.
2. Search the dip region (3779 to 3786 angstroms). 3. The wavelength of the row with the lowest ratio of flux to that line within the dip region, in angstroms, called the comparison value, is 3780.51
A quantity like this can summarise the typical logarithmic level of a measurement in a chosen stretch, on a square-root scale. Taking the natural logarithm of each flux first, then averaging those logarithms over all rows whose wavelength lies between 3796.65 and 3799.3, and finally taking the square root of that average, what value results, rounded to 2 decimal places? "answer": 1.83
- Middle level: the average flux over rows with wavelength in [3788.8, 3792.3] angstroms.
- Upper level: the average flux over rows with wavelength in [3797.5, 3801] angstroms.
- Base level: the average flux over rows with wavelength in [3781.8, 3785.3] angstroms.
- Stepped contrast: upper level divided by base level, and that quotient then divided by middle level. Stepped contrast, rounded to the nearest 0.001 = 0.014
